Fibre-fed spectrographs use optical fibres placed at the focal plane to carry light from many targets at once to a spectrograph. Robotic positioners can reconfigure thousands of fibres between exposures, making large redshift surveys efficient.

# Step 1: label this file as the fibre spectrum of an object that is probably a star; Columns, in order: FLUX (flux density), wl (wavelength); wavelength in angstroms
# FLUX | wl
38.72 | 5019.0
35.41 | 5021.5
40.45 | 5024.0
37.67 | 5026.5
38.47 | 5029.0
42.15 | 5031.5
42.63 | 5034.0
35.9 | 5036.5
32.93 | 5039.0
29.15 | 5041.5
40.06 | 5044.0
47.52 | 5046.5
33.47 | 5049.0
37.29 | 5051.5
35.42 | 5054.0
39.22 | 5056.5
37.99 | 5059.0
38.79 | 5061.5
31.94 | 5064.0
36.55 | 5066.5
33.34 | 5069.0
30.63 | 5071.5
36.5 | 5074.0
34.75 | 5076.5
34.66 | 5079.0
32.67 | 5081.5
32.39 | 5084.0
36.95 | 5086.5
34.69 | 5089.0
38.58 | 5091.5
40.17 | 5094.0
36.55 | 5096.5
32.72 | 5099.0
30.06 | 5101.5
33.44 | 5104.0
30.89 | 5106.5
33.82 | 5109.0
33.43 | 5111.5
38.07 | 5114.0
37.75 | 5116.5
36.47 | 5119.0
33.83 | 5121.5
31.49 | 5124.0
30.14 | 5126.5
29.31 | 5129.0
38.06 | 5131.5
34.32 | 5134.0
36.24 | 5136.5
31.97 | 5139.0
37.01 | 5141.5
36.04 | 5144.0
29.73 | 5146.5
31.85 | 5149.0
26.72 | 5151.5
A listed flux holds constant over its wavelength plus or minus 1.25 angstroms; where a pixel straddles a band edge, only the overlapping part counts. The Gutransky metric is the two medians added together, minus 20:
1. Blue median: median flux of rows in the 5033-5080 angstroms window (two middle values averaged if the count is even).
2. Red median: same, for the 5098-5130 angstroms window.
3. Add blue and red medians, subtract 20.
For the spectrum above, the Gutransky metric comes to 49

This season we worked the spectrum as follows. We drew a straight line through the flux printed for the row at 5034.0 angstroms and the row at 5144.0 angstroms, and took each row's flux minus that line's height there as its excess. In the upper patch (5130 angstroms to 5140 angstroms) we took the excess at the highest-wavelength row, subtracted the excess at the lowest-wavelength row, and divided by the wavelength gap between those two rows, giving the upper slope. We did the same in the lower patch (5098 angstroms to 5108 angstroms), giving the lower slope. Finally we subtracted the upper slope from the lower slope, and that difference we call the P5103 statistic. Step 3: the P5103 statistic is 0.57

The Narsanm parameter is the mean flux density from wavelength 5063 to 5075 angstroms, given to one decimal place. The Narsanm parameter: 33.8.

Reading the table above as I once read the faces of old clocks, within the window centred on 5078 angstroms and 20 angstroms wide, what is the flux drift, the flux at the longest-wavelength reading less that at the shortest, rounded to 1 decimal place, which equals 3.6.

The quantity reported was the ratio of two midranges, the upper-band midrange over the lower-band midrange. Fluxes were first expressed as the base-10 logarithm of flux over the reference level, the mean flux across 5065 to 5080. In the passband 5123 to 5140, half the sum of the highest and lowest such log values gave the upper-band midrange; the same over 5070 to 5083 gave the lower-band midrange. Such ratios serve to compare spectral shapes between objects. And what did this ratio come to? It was 1.0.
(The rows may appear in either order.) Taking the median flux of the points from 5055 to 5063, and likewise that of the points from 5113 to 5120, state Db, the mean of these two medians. 38.3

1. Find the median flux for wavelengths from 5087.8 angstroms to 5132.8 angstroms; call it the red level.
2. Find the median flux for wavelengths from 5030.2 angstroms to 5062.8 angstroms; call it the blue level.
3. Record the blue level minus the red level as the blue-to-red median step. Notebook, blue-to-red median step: 4.2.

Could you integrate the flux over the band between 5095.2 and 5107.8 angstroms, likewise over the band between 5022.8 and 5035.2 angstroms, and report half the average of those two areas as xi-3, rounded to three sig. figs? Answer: 228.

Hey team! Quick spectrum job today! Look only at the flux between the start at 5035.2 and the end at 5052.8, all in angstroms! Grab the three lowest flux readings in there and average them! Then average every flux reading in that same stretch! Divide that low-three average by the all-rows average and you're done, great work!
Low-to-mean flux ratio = 0.87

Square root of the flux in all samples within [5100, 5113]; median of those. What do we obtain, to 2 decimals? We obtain 5.78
